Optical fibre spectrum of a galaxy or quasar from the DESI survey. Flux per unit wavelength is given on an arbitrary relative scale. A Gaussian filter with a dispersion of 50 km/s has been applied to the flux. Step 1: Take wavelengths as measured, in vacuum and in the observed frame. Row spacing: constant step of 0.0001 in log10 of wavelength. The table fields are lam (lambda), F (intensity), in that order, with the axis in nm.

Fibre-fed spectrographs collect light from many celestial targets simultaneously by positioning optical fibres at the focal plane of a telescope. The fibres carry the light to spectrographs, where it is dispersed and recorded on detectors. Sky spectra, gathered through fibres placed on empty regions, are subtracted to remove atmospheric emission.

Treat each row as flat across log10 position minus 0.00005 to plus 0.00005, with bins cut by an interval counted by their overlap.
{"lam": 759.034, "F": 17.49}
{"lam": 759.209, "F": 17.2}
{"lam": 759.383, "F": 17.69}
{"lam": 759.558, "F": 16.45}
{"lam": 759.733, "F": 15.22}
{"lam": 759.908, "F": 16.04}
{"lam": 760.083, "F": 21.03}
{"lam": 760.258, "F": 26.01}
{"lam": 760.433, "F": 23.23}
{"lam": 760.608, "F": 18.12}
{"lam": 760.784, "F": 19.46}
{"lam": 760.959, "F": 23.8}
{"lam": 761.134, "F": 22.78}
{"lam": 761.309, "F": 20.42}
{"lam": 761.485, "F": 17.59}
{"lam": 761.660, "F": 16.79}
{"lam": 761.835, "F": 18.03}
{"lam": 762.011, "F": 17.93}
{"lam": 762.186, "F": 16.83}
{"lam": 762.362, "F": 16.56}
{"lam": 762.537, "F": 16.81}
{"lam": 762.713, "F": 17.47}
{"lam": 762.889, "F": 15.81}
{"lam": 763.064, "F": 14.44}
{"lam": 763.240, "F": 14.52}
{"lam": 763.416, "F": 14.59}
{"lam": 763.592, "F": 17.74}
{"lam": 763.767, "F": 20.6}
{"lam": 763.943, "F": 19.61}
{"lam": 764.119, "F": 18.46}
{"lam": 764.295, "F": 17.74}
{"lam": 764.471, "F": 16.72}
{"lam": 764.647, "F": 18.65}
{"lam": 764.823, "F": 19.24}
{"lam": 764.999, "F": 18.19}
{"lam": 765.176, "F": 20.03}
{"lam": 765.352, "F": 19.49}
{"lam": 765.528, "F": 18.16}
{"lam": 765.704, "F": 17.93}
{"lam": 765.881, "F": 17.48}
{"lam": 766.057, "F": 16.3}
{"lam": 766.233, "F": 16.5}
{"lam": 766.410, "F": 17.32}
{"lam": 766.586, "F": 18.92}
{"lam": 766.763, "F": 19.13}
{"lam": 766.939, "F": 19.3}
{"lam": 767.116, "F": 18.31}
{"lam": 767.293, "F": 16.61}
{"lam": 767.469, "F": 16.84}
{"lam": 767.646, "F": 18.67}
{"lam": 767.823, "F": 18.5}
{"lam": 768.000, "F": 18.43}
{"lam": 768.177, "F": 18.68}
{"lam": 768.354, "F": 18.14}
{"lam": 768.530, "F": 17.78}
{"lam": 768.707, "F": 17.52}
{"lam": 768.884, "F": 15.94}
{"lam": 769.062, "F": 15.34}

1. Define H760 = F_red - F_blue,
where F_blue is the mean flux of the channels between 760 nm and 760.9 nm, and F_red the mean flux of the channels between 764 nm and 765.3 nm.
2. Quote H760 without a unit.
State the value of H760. -3.1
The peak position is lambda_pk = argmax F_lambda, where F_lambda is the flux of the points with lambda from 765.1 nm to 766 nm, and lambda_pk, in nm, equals 765.176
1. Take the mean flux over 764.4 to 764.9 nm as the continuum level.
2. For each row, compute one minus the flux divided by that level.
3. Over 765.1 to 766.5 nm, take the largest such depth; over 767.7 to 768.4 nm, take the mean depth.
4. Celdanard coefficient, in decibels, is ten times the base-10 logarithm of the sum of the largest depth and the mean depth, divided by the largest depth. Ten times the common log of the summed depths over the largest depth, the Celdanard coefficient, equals -0.6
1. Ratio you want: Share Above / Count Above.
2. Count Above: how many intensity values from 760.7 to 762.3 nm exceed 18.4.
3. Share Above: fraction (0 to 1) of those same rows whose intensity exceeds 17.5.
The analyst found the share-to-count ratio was 0.19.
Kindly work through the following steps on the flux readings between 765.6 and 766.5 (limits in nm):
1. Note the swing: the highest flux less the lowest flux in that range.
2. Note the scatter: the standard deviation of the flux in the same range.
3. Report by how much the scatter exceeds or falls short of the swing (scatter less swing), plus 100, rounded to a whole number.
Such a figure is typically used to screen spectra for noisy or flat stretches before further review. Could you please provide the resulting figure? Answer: 99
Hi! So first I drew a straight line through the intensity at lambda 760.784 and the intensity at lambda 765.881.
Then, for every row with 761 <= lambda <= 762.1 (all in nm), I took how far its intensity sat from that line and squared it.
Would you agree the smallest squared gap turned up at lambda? 761.835 nm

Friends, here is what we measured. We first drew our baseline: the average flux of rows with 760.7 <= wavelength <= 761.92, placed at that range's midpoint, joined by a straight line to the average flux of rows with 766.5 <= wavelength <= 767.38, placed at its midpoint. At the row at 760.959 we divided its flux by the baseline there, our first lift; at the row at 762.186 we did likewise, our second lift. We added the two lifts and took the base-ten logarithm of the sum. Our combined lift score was 0.31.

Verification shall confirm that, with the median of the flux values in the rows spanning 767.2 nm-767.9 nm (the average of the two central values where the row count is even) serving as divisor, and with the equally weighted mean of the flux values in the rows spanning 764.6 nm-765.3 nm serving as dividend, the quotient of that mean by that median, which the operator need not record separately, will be 1.08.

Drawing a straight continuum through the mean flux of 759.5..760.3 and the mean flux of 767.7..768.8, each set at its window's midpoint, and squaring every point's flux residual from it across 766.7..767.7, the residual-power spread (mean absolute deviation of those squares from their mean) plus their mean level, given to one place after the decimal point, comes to 1.9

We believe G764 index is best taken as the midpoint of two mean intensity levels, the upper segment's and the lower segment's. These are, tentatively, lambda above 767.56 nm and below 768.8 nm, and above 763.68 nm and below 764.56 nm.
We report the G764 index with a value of 18.4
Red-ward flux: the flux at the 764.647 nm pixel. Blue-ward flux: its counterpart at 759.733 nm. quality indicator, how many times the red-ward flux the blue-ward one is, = 0.82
